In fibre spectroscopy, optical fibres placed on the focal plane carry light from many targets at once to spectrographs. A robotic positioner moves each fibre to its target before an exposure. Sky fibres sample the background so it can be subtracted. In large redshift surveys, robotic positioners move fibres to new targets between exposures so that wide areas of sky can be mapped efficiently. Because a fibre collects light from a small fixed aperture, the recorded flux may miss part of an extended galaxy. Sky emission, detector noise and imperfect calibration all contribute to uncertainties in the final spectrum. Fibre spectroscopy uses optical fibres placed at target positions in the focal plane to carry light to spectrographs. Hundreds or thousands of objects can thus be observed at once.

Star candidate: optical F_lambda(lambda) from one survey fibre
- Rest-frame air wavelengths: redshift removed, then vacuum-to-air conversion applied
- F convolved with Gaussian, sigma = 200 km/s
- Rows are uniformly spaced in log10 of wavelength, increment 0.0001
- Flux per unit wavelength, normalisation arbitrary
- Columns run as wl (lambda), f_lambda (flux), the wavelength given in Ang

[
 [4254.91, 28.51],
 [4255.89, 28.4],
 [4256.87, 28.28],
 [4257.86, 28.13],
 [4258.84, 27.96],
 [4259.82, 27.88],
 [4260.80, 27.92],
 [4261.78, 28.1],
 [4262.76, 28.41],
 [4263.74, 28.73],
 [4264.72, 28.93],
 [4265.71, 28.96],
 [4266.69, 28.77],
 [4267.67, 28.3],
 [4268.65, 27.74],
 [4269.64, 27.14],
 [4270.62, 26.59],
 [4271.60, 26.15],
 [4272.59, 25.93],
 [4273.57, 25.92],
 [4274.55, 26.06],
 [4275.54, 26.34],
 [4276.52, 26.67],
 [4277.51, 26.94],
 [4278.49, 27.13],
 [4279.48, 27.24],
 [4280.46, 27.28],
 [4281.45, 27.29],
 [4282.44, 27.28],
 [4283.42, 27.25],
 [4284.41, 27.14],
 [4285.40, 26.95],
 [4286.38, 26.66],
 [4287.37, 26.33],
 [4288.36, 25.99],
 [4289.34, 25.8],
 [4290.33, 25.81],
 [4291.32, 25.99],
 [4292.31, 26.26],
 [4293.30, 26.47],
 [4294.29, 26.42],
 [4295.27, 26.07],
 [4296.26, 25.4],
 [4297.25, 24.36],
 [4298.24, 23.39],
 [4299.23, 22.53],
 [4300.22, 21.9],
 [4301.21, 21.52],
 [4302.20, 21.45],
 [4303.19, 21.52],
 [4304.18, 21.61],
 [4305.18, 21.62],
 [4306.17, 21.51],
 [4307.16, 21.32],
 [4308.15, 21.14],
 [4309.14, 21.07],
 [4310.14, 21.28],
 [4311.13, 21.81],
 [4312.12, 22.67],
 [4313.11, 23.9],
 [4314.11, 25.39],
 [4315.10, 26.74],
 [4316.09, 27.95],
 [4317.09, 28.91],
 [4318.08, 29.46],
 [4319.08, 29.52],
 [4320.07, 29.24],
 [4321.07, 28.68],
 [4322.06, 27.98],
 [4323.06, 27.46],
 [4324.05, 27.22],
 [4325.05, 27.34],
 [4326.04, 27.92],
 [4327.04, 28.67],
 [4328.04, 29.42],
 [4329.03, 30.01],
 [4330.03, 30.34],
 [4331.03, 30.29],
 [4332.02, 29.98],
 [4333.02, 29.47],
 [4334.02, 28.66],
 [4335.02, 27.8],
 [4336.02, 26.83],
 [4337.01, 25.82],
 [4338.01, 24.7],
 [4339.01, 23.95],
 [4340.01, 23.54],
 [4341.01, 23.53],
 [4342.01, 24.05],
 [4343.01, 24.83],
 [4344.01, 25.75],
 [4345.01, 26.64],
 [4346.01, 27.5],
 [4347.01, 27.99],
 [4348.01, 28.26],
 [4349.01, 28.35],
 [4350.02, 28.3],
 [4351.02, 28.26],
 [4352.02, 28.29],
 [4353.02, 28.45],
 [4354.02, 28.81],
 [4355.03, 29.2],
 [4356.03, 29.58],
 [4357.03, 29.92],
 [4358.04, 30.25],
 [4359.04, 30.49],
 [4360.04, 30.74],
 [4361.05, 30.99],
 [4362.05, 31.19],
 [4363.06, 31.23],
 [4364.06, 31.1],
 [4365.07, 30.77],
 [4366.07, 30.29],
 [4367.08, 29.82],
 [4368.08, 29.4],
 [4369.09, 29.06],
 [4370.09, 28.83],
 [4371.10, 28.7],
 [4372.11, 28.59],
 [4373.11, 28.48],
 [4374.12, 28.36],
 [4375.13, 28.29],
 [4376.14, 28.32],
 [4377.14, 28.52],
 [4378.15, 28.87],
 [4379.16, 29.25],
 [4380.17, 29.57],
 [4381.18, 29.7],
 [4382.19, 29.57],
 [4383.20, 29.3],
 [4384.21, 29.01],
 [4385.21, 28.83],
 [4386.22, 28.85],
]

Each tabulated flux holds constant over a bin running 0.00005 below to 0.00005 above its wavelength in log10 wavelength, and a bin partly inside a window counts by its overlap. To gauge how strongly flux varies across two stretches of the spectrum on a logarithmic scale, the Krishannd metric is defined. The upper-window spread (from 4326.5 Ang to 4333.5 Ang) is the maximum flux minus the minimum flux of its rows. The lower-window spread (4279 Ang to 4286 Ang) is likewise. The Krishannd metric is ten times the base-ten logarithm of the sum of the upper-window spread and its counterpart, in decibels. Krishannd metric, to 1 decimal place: 3.0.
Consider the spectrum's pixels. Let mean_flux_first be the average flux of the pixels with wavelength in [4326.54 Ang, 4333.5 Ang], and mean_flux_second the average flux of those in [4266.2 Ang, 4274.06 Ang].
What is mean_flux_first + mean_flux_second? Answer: 56.8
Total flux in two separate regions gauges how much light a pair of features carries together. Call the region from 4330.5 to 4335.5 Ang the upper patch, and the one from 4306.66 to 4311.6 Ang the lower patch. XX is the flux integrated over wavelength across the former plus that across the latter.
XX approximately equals 252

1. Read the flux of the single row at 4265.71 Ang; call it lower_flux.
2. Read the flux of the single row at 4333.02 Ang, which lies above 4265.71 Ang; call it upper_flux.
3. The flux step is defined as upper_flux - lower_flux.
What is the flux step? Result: 1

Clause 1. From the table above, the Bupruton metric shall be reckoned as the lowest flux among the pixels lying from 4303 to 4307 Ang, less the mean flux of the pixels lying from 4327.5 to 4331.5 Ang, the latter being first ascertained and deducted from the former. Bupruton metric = -8.5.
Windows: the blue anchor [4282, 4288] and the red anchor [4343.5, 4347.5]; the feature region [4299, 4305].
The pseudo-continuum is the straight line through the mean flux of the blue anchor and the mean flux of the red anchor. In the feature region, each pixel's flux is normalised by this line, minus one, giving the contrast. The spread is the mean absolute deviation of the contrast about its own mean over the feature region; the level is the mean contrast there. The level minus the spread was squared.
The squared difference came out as 0.042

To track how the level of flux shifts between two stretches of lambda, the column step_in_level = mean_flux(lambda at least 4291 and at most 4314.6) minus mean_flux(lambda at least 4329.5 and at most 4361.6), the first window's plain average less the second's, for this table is -4.7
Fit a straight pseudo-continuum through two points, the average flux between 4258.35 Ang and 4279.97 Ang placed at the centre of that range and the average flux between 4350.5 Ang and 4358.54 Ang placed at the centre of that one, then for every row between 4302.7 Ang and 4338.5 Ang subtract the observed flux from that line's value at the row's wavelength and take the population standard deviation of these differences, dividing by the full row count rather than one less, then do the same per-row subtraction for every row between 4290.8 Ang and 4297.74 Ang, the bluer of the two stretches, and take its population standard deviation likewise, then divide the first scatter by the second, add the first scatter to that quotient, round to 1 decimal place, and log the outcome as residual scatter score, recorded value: 7.4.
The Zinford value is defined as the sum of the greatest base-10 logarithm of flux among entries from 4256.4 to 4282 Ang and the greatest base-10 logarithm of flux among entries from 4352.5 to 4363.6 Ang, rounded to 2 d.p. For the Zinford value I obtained 2.96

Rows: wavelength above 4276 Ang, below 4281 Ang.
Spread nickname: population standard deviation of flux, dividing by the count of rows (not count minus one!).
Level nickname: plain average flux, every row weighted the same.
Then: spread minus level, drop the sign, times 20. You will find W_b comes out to 537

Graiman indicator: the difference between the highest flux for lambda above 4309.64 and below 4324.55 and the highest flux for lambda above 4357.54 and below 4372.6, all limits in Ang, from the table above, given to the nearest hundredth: -1.71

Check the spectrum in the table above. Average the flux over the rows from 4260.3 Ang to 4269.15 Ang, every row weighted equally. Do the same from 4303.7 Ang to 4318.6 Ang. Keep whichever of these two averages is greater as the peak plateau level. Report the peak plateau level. 28.4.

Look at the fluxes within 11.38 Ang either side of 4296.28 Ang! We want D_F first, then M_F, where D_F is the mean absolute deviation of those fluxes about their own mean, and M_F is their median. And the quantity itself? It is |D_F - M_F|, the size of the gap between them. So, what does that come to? 23.3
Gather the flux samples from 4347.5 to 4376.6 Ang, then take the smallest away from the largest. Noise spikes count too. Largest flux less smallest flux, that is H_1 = 3.0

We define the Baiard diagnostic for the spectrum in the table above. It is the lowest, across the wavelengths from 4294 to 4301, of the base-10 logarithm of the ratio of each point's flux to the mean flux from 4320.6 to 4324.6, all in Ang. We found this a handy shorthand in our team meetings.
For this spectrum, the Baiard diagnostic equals -0.10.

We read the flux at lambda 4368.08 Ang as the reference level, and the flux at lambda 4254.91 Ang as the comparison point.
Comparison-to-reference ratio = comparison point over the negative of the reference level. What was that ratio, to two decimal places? -0.97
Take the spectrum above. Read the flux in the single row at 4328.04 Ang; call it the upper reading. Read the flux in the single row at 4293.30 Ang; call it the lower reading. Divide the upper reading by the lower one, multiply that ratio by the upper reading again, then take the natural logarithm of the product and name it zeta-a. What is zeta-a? 3.49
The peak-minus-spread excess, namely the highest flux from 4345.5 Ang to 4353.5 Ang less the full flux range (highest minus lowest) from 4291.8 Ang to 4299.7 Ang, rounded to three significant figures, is 24.5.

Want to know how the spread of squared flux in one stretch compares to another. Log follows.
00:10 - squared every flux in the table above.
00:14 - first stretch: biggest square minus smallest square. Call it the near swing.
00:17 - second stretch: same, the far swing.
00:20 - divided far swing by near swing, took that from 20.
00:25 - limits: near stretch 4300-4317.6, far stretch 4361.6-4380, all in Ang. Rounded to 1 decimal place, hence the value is 19.6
